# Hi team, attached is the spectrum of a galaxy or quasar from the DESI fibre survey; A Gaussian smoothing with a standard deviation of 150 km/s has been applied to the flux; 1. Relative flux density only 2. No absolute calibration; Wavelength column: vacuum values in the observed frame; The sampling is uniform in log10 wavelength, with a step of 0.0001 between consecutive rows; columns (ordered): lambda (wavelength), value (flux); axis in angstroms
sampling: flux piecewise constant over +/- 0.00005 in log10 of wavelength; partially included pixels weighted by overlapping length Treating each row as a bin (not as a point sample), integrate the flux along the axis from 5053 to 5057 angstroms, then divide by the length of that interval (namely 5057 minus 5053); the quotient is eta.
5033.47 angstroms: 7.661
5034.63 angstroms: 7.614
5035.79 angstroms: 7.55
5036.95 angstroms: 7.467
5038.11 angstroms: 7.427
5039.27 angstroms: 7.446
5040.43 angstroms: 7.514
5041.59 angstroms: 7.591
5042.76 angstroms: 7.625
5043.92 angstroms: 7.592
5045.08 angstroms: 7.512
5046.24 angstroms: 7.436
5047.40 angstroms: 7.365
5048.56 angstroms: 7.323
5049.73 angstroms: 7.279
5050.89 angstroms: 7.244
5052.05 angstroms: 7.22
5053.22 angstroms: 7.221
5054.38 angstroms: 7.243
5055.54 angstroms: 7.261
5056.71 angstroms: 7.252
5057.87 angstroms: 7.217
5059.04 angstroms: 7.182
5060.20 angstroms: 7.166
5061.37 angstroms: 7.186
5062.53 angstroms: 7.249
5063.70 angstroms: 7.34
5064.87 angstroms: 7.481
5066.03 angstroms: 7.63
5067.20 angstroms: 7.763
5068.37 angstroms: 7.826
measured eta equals 7.25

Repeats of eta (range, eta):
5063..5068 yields 7.55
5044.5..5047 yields 7.48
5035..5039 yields 7.48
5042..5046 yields 7.56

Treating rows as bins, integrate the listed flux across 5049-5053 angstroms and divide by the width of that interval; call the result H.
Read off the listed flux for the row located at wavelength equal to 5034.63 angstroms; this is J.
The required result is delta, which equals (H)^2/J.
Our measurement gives 6.9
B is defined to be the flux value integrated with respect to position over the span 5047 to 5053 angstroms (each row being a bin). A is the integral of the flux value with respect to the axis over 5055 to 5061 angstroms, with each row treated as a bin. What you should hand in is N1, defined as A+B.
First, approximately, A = 43.2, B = 43.6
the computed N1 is 87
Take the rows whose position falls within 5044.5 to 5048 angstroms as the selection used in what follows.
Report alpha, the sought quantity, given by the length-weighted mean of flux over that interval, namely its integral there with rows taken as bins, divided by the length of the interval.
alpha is 7.45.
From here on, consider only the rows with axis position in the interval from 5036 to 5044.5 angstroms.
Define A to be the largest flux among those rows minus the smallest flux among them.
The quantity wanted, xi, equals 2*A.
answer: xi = 0.40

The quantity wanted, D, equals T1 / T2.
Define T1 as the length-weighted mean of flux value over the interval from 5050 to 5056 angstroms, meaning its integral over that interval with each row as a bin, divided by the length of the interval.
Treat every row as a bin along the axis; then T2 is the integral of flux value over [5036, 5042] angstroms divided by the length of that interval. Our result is 0.97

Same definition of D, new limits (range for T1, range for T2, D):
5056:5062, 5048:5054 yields 0.99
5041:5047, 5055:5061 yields 1.05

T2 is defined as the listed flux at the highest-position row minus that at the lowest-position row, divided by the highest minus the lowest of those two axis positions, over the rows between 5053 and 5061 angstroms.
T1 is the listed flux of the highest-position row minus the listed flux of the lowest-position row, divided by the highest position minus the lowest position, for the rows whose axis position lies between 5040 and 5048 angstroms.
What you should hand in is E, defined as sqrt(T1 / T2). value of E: 1.6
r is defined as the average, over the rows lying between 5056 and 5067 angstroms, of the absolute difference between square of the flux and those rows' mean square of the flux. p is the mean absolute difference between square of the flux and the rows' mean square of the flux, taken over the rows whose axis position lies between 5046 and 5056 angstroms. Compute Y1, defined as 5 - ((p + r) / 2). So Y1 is 3.7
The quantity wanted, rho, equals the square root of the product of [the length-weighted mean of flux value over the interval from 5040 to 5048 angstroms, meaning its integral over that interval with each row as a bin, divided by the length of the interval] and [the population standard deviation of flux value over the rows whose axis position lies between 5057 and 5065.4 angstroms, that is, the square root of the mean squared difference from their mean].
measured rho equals 0.89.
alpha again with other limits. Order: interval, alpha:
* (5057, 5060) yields 7.21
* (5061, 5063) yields 7.24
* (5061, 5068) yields 7.46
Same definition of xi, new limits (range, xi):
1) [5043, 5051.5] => 0.70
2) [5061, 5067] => 0.89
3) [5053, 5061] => 0.19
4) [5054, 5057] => 0.04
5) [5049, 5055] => 0.12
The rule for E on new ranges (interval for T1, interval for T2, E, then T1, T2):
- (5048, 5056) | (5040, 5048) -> 0.6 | -0.009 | -0.021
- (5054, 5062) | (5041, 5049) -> 0.5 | -0.008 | -0.038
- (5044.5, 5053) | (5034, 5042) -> 3.6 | -0.042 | -0.003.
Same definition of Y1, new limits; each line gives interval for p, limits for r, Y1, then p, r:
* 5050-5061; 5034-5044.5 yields 4.3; 0.3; 1.0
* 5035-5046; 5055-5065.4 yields 4.1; 0.9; 1.0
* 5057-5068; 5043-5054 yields 2.9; 2.7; 1.6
